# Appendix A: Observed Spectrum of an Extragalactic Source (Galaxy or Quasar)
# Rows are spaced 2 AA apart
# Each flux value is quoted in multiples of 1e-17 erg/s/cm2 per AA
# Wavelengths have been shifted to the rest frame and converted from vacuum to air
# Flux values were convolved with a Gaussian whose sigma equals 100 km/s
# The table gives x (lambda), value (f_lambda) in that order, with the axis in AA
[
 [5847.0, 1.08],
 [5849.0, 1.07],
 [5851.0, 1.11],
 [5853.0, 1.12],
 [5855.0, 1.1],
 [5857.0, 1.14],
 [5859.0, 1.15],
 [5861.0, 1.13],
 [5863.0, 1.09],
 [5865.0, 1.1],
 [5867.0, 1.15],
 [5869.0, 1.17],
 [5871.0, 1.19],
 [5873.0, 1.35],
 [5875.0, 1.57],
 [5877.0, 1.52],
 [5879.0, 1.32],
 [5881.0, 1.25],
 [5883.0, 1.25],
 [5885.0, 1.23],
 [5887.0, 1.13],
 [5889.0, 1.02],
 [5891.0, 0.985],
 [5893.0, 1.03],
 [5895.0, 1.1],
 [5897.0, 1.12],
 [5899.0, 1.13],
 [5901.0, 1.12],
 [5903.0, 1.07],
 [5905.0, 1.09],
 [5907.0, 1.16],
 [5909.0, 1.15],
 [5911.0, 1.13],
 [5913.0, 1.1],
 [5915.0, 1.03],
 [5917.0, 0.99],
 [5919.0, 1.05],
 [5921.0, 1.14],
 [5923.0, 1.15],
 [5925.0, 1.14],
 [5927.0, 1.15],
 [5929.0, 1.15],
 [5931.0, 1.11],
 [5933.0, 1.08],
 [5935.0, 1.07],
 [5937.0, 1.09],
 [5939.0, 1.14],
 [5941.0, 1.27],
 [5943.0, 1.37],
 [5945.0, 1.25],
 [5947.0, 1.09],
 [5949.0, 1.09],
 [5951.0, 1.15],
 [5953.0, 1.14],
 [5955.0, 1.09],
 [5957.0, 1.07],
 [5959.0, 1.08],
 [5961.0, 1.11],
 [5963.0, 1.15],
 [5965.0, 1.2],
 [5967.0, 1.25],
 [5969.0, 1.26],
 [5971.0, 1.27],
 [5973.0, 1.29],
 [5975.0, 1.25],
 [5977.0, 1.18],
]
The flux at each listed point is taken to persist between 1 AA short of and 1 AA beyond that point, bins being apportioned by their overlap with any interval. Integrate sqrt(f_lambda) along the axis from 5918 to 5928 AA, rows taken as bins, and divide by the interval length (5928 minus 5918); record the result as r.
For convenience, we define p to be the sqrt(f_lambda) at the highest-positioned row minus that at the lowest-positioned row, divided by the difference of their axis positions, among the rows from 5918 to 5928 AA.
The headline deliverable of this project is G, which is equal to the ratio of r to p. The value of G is 178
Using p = 0.006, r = 1.06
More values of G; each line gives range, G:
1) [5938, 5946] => 134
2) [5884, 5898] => -246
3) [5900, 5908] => 337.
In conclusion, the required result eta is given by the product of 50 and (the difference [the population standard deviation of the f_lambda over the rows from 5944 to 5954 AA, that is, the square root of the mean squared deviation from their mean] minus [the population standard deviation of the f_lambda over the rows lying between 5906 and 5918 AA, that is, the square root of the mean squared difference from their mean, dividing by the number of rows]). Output -0.2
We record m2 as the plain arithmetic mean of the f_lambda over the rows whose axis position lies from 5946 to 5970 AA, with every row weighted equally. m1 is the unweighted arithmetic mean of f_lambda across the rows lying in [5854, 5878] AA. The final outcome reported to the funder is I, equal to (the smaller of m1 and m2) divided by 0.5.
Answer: 2.280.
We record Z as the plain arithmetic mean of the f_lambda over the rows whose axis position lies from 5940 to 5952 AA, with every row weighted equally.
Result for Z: 1.20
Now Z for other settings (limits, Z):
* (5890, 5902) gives 1.08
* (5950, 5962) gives 1.11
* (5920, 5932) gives 1.14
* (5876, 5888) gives 1.28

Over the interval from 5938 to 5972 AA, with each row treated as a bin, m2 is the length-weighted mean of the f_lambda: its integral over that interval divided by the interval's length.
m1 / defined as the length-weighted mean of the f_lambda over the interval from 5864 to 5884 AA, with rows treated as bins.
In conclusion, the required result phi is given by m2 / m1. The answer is 0.91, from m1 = 1.29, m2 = 1.18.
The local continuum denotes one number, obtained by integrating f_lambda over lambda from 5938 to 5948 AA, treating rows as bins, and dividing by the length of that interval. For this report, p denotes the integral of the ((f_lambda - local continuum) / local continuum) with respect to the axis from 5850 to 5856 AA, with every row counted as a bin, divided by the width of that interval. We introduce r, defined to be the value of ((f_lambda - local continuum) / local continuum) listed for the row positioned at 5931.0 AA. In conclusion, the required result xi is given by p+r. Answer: -0.19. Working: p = -0.09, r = -0.093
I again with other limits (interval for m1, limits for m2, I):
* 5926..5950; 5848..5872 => 2.253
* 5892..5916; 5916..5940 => 2.205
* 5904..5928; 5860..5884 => 2.213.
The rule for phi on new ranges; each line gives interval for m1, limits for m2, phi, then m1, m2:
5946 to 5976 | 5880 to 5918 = 0.95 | 1.17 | 1.11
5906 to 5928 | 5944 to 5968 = 1.03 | 1.11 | 1.14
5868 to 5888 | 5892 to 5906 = 0.84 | 1.30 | 1.09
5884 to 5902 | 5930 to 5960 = 1.04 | 1.10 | 1.14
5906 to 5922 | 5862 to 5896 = 1.10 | 1.09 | 1.20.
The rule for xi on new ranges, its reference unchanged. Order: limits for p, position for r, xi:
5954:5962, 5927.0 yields -0.17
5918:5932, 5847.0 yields -0.20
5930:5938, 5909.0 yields -0.17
